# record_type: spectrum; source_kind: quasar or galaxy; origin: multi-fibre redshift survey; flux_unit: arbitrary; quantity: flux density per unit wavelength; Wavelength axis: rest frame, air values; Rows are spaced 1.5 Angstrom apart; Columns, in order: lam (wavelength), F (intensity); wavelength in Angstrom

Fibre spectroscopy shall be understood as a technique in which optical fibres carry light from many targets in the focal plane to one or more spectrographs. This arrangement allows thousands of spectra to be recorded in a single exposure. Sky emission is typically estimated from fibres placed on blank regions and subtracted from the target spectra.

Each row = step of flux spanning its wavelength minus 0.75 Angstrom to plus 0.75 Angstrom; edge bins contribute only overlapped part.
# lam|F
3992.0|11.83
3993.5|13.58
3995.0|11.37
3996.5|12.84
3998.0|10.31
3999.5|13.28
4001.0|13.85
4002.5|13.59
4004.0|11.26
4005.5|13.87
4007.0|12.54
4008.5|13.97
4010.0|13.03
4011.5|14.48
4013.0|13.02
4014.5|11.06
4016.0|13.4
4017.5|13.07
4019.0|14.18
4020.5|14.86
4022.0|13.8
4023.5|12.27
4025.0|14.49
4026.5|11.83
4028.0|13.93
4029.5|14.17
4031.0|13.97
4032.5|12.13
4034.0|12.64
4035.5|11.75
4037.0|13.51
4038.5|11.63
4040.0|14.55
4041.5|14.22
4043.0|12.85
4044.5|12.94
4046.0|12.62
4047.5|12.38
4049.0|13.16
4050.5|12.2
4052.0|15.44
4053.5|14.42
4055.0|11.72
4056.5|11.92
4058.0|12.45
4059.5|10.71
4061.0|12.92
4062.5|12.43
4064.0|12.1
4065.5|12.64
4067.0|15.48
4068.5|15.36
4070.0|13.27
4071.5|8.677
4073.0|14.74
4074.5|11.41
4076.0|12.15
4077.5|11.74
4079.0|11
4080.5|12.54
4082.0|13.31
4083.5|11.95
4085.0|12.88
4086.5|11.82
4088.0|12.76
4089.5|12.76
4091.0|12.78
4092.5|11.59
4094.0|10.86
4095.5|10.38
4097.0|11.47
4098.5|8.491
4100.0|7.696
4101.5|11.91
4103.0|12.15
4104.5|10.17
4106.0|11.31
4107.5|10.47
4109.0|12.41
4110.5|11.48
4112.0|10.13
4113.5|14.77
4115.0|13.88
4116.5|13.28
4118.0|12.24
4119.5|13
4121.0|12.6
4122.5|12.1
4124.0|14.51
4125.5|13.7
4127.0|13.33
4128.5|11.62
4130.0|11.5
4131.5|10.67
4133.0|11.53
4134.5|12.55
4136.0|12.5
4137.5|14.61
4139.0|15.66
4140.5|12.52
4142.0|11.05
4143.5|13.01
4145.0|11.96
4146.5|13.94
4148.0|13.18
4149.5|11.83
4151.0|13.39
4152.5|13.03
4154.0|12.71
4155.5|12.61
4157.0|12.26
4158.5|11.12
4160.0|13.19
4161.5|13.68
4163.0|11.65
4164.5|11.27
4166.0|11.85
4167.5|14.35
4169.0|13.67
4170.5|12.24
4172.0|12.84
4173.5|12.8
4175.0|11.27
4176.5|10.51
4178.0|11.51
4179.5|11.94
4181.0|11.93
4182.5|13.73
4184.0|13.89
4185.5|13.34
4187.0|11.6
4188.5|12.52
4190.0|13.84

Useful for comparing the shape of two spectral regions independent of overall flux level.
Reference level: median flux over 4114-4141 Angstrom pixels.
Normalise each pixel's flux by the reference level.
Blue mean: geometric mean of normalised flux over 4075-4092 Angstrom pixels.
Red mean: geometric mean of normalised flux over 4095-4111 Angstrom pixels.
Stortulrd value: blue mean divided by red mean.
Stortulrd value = 1.16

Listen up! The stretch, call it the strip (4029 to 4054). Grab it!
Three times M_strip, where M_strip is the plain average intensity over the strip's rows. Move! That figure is 39.6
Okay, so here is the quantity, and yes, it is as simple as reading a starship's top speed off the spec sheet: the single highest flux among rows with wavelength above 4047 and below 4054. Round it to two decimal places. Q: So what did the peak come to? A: 15.44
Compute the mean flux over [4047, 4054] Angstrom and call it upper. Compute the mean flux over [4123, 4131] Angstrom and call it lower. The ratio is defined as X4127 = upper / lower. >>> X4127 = 1.05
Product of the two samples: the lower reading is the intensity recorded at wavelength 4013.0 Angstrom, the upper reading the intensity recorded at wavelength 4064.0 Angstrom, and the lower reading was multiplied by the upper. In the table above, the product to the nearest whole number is 158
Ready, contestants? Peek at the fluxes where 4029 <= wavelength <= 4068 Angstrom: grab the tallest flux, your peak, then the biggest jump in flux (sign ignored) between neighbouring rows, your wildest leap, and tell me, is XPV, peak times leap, 50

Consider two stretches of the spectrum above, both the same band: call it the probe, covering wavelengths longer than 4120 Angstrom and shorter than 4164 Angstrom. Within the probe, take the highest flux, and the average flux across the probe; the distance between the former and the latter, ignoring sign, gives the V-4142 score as 3.0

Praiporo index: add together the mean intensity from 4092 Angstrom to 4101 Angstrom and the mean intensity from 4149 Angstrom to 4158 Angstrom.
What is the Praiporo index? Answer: 22.7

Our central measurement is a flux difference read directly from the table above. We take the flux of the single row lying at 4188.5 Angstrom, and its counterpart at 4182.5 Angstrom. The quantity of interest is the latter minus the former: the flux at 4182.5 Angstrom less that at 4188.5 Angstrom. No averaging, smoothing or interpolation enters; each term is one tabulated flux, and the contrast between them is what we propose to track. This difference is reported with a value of 1.2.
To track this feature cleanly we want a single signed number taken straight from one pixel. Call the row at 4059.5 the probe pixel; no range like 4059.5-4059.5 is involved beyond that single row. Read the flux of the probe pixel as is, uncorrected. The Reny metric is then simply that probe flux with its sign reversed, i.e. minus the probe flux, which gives -10.7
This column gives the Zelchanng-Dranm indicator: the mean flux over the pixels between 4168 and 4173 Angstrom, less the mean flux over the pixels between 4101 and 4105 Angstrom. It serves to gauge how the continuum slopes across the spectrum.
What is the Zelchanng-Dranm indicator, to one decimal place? 1.5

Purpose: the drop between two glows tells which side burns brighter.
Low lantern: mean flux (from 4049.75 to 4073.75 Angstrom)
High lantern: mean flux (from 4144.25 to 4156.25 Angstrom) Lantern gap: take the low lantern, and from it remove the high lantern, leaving 0.1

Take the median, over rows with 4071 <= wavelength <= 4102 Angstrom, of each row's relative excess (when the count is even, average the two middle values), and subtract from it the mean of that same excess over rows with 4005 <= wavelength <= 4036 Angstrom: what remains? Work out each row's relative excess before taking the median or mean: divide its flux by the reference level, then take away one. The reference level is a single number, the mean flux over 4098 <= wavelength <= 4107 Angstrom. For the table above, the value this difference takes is -0.14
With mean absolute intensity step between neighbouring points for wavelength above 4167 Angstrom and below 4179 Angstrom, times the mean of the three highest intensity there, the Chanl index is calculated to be 11.8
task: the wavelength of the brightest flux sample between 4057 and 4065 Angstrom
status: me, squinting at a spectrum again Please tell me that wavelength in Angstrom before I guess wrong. 4061.0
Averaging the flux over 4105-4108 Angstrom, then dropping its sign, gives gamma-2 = 10.9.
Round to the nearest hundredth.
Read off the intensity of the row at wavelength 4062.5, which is 12.43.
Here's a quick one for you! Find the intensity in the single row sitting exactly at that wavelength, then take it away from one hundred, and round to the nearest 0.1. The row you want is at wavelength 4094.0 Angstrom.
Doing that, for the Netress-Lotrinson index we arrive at 89.1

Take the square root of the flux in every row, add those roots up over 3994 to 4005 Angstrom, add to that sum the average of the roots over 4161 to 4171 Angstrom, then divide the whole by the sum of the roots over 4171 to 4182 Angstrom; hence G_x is 1.17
